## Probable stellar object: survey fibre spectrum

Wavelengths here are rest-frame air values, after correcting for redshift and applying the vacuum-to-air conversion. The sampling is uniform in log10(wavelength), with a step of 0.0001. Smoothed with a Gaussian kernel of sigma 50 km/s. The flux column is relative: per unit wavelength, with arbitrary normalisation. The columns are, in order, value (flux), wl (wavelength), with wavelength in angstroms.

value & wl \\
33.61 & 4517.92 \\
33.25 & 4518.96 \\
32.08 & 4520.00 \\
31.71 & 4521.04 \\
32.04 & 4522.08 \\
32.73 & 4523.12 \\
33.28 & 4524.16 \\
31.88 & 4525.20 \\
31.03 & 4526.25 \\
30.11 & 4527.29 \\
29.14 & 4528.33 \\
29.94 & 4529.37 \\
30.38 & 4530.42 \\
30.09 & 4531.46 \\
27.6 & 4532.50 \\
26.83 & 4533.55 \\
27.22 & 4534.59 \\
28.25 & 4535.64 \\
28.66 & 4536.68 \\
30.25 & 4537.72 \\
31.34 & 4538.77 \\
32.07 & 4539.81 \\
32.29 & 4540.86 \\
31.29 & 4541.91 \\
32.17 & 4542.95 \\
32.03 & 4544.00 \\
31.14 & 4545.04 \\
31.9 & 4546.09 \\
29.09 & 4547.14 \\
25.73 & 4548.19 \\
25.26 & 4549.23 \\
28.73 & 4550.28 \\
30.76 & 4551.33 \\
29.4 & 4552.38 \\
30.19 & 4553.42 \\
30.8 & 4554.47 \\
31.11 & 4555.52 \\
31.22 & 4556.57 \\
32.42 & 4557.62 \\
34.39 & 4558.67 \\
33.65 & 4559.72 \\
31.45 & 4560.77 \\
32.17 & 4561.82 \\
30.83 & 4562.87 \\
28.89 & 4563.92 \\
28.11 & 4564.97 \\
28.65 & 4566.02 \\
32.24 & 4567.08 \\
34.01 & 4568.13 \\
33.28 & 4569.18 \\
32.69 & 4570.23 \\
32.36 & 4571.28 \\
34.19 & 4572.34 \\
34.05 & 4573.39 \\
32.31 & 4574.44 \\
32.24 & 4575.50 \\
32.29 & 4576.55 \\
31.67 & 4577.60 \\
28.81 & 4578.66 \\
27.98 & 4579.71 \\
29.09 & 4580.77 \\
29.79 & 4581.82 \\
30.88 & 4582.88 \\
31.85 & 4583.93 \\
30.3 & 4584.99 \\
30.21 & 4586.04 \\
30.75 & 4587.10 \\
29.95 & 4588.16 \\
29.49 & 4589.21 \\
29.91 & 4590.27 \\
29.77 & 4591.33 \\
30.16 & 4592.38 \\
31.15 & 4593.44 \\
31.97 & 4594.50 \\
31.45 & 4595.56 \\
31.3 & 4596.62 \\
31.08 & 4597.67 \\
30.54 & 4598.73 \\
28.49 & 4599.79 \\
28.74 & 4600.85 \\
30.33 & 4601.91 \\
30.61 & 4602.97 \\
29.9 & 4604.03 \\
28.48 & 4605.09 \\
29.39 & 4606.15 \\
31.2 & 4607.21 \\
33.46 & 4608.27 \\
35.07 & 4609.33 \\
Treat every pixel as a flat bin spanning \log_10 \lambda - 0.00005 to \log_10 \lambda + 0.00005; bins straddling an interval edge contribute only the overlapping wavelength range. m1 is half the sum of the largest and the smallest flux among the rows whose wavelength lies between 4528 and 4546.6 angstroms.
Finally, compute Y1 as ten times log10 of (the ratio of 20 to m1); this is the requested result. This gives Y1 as -1.70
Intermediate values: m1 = 29.6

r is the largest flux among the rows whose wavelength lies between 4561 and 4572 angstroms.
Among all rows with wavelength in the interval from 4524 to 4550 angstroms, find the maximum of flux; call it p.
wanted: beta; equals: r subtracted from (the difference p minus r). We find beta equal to -34.7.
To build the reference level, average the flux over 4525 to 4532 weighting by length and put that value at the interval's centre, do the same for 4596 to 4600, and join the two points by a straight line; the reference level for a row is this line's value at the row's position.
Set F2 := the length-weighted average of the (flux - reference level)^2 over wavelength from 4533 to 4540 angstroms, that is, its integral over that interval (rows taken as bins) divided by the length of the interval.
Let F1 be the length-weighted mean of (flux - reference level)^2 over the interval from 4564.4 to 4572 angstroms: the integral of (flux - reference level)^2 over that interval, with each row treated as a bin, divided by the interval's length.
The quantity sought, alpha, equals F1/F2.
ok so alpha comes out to 1.3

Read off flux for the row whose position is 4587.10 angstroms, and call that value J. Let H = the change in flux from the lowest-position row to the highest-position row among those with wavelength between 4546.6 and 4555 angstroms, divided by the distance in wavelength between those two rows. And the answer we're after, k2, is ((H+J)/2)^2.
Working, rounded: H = 0.2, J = 30.75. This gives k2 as 240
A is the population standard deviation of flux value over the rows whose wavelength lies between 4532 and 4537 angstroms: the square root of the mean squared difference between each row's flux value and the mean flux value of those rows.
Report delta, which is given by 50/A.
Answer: 75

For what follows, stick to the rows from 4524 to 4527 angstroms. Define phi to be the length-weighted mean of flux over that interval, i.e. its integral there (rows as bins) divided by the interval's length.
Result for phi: 31.7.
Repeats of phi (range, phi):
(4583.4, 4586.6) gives 30.8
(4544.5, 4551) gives 28.7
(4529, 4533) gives 29.5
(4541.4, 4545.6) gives 31.7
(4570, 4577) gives 32.9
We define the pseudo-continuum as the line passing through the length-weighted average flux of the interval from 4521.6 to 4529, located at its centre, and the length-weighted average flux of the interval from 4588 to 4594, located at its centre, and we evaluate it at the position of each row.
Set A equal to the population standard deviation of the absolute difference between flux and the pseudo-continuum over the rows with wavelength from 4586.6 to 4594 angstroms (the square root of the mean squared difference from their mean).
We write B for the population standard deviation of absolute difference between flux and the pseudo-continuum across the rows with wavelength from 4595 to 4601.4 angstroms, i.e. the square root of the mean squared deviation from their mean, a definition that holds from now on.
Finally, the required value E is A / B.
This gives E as 1.1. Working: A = 0.32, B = 0.3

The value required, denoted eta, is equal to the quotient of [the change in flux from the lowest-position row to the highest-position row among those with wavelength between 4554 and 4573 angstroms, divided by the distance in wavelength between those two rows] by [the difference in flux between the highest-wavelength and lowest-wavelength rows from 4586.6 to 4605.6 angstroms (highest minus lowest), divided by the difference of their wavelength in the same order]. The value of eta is -1.5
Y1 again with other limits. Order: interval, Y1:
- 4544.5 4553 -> -1.55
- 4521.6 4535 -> -1.77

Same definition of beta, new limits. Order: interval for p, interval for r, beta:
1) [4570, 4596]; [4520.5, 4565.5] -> -34.6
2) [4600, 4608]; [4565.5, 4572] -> -36.8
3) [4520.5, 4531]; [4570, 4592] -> -35.1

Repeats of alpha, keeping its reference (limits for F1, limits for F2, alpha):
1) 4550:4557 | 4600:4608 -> 0.4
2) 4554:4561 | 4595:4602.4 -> 3.6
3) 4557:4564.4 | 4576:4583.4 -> 2.2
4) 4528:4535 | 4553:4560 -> 1.0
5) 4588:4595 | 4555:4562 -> 0.1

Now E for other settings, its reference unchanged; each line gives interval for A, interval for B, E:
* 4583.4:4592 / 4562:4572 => 0.6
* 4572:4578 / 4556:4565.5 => 0.8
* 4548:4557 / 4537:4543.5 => 5.1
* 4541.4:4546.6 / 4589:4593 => 2.0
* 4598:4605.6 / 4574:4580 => 1.4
